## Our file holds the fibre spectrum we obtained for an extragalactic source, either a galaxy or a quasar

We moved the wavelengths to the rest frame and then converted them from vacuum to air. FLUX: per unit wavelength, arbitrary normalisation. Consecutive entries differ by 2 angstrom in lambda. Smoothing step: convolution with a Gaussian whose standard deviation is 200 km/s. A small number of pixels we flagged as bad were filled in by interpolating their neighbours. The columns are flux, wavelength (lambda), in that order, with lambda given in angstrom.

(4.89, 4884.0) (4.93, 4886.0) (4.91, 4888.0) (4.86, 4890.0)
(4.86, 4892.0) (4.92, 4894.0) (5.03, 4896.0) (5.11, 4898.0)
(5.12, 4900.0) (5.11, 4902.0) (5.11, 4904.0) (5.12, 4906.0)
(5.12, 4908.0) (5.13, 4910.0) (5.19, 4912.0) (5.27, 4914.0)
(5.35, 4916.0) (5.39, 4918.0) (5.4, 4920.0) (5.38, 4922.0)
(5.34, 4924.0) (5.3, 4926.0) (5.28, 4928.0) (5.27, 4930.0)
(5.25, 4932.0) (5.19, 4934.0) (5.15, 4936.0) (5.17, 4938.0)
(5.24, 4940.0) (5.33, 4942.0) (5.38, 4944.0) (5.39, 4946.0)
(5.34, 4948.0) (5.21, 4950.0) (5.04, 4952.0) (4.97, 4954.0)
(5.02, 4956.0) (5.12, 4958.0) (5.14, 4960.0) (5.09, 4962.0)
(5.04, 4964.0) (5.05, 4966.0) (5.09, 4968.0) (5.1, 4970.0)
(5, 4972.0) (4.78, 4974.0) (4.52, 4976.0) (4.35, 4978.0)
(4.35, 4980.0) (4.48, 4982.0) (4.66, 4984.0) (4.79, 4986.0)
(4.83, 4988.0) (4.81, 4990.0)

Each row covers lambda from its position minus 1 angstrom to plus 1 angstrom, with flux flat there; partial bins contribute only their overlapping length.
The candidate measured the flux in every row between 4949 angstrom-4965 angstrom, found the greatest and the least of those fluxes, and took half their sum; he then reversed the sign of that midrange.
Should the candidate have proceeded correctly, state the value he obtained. -5.09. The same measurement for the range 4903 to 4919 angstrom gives -5.25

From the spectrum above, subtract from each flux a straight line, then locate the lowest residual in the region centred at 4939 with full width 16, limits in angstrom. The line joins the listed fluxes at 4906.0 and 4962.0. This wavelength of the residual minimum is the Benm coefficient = 4936.0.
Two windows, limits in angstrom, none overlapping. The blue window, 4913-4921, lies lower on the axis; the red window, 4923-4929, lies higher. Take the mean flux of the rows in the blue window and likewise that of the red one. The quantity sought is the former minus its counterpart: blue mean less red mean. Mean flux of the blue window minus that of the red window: 0.0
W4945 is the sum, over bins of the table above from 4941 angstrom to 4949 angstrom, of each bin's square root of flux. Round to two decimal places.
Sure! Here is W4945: 9.26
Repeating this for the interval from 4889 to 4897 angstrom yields 8.87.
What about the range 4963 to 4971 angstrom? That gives 9.01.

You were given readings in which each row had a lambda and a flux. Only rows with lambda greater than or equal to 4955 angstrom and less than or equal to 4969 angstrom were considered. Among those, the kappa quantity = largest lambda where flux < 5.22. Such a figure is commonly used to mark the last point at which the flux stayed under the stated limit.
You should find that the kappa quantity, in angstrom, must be 4968.0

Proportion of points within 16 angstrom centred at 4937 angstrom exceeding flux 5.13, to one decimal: 1.0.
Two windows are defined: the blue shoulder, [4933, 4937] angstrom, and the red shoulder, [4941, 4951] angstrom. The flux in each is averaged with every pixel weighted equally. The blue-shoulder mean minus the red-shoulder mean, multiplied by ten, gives -2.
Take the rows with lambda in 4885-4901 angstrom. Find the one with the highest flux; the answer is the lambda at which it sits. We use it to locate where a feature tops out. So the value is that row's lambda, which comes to 4900.0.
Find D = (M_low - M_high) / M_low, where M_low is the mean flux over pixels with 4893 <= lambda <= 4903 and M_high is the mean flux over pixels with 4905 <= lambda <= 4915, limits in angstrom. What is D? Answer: -0.02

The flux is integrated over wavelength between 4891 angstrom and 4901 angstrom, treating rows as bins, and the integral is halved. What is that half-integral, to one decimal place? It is 25.0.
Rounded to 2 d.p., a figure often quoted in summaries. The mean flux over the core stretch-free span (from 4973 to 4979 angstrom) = 4.55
